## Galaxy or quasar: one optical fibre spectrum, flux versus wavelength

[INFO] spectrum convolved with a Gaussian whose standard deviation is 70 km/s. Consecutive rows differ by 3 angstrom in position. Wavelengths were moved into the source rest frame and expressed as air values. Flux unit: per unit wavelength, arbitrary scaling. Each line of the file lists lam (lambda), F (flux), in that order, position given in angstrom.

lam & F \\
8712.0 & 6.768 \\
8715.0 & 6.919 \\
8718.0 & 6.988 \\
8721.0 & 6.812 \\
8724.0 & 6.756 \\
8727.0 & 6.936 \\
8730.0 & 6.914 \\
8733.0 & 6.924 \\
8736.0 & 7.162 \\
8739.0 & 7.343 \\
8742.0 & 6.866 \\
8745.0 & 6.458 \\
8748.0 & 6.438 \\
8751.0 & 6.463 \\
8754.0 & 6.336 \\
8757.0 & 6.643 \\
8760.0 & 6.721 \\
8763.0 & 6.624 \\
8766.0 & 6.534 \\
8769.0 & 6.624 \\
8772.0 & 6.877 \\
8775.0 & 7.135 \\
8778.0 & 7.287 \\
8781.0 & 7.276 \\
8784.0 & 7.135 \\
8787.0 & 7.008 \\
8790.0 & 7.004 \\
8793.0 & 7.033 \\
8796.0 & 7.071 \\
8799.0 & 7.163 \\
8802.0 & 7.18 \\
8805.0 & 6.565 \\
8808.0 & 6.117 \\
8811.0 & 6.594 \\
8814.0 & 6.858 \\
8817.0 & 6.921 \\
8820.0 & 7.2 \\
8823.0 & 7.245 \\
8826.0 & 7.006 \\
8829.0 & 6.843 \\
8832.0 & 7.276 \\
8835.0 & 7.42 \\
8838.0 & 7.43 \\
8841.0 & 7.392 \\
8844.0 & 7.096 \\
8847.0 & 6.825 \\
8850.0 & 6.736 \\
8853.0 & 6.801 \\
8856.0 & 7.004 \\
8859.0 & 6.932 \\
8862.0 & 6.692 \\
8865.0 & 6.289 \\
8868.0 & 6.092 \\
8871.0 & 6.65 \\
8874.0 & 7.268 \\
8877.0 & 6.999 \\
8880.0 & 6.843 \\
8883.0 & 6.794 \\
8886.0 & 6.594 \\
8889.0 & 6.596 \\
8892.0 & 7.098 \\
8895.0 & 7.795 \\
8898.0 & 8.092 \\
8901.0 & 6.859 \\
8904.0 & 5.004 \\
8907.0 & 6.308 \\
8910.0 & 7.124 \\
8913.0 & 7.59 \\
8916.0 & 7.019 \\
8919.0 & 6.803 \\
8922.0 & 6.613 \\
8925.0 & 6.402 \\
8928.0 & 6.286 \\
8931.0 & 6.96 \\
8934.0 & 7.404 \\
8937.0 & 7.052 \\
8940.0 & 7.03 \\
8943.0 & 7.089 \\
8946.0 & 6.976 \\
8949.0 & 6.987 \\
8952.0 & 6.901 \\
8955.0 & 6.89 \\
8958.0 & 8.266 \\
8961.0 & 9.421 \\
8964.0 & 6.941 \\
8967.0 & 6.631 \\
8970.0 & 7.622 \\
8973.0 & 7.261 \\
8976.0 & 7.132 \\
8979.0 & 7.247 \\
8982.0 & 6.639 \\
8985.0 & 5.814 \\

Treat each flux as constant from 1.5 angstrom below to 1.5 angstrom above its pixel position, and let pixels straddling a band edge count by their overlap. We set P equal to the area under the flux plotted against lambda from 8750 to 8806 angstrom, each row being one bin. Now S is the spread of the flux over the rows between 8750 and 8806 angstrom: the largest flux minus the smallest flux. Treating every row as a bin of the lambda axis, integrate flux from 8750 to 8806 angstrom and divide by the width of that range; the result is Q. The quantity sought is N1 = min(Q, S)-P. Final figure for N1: -385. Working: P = 386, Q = 6.88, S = 1.0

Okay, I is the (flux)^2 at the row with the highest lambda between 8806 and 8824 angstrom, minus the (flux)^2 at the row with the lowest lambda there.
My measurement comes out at 15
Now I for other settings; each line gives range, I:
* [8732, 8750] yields -6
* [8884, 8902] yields 4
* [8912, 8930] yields -18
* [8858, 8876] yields 5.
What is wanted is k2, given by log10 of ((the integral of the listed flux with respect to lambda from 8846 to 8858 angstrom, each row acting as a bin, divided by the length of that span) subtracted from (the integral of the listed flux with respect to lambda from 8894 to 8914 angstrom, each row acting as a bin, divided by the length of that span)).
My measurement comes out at -1.1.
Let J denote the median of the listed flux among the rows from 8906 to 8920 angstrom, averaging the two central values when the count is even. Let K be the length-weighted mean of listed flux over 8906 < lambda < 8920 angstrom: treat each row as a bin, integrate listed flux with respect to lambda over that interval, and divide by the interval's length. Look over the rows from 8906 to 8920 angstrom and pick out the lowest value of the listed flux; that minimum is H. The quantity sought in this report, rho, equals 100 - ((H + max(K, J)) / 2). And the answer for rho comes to 93.3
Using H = 6.308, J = 7.02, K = 7.00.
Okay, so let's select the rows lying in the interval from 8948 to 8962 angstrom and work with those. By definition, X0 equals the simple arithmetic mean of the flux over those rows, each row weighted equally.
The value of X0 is 7.7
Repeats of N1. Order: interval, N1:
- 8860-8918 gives -393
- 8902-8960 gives -397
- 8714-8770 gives -378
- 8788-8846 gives -406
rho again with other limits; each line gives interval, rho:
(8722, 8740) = 93.1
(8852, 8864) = 93.2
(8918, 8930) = 93.6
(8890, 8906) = 93.9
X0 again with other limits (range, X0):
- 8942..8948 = 7.0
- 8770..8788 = 7.1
